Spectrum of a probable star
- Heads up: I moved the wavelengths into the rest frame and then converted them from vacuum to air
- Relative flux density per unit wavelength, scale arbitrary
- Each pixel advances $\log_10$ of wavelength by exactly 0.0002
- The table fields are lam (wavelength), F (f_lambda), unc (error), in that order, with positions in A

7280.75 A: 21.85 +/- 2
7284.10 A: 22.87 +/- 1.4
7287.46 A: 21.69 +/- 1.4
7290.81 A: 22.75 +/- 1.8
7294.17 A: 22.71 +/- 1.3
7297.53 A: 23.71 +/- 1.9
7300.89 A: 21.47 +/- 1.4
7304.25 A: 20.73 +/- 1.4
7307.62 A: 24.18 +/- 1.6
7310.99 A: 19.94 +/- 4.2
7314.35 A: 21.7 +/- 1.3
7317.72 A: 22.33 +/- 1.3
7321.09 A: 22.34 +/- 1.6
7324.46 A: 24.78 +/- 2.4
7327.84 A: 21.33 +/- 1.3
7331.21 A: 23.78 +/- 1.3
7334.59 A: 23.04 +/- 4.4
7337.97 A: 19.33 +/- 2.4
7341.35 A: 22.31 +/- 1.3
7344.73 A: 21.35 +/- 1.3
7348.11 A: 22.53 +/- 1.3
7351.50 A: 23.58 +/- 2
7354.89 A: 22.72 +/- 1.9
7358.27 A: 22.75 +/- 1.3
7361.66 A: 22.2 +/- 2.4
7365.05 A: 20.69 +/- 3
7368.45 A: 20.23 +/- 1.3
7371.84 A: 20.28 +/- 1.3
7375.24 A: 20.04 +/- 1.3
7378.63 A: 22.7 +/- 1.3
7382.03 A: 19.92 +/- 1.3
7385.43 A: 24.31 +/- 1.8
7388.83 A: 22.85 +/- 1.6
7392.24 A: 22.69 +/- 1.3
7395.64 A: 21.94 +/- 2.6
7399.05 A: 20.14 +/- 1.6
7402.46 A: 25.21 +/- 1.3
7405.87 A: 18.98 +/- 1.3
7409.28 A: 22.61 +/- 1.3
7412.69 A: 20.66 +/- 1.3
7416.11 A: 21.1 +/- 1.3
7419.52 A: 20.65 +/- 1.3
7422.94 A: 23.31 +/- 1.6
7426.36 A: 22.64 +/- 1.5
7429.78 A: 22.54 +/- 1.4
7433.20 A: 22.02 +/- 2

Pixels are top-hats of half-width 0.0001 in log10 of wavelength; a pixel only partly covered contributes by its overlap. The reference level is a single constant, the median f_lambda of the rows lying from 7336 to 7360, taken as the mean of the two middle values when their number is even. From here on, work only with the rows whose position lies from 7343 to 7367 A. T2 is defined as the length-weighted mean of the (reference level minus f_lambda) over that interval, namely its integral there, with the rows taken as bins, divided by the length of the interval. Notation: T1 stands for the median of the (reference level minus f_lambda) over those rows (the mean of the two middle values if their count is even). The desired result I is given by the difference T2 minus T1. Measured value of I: 0.3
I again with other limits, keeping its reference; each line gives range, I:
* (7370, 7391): -0.2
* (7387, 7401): 0.3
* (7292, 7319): -0.1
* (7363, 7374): -0.2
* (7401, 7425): -0.7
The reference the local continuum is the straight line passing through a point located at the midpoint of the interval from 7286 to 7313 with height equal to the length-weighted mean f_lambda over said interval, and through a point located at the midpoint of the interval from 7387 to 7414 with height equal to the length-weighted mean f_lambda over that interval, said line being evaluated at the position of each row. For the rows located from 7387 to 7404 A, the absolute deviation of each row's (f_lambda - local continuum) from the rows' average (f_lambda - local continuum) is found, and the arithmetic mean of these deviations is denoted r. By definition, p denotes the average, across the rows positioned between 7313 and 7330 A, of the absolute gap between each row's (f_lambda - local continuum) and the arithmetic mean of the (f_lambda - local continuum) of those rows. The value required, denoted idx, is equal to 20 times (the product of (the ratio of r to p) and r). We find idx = 32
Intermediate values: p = 0.9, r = 1.22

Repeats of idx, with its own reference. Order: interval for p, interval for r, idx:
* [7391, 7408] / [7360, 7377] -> 4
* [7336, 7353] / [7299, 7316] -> 19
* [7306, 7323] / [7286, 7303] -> 10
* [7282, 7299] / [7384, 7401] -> 52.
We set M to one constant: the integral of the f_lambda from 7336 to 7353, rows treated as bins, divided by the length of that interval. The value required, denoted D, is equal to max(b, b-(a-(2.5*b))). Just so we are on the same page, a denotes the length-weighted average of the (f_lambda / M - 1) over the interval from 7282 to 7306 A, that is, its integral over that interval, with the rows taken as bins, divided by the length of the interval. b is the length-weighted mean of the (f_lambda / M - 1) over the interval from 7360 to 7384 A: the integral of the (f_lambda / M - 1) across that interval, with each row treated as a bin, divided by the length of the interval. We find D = -0.04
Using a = 0.021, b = -0.04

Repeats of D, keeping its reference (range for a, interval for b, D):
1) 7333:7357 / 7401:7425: 0.00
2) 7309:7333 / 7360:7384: -0.04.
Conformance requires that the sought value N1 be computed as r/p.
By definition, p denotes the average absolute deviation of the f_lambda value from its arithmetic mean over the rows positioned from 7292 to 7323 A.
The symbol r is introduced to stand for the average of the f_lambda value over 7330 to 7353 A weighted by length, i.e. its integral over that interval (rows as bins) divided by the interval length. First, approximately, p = 1.0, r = 22.2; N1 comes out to 21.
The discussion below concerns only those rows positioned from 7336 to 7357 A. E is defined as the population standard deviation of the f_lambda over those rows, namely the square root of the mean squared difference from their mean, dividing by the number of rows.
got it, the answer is 1.35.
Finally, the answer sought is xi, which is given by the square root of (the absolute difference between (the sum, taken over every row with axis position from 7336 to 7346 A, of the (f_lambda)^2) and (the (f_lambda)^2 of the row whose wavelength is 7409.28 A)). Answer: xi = 28.6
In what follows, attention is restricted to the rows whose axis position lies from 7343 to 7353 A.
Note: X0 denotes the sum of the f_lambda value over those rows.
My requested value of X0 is 67.5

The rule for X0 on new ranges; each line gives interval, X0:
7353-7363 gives 67.7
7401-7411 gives 66.8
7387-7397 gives 67.5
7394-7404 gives 67.3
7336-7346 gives 63.0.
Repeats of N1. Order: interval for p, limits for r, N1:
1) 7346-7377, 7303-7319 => 18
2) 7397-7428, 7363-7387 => 14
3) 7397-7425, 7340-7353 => 14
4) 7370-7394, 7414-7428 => 15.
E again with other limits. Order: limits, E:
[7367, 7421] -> 1.68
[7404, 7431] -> 1.36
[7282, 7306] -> 0.94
